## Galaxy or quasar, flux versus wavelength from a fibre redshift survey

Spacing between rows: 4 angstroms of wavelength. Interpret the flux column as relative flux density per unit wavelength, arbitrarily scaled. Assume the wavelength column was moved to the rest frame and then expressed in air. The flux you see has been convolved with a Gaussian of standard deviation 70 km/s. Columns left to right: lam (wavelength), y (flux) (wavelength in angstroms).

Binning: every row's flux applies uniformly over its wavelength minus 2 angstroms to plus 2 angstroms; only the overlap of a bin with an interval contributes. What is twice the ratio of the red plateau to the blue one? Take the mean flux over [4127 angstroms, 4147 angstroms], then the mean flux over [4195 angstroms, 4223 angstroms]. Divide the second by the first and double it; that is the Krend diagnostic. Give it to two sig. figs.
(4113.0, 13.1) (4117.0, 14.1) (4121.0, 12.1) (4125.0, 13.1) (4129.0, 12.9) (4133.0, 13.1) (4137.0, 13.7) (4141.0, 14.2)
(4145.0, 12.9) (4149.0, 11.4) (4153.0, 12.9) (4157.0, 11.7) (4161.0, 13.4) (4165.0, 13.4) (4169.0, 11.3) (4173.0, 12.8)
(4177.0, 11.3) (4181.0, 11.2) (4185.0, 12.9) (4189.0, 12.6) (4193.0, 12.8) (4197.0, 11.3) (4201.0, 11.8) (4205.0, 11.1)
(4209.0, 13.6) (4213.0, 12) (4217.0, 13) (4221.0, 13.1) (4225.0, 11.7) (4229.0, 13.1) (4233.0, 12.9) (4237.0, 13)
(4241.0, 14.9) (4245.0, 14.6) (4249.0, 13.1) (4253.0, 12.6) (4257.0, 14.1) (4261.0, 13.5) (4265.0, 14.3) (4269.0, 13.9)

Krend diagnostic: 1.8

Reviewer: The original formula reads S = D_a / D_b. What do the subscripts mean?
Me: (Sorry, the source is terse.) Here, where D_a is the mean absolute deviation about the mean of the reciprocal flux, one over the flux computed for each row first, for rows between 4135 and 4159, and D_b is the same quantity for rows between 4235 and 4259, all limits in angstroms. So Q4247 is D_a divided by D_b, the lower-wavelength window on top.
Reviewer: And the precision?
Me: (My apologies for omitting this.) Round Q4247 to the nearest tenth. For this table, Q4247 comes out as 1.2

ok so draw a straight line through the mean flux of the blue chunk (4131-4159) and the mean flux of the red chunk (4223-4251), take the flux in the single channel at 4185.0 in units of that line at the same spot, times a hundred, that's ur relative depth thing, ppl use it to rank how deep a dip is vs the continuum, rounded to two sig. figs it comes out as 99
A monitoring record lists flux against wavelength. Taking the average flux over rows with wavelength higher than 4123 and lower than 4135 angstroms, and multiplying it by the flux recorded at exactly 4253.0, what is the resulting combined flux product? 164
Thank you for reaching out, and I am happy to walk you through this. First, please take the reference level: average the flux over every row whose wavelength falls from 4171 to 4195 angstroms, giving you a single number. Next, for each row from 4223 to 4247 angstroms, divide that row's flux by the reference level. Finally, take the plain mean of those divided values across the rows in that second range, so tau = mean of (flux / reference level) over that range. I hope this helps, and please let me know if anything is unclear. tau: 1.09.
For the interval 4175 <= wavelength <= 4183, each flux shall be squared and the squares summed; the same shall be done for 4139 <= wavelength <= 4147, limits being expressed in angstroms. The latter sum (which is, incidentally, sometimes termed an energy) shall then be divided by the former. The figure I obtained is 1.5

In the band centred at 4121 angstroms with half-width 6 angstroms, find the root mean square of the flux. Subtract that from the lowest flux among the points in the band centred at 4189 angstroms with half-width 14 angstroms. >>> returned -1.9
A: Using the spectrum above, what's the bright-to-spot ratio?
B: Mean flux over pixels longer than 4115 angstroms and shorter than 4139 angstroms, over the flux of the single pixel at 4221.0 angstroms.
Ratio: 1.01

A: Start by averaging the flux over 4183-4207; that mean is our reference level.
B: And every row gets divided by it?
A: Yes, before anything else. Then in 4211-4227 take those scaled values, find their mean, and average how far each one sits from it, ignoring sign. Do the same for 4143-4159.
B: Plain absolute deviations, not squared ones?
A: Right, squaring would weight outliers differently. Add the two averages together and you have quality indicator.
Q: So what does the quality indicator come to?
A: 0.106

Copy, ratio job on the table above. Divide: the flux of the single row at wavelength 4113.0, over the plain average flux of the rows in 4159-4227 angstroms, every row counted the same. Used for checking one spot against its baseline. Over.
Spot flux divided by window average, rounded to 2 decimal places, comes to 1.06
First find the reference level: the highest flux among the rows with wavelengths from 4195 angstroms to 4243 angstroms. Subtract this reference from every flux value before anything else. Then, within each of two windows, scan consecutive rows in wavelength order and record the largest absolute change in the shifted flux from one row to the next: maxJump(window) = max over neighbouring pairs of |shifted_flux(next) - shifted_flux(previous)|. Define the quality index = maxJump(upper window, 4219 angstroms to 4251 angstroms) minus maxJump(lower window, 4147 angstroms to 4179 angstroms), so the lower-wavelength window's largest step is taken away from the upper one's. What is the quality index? -0.2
